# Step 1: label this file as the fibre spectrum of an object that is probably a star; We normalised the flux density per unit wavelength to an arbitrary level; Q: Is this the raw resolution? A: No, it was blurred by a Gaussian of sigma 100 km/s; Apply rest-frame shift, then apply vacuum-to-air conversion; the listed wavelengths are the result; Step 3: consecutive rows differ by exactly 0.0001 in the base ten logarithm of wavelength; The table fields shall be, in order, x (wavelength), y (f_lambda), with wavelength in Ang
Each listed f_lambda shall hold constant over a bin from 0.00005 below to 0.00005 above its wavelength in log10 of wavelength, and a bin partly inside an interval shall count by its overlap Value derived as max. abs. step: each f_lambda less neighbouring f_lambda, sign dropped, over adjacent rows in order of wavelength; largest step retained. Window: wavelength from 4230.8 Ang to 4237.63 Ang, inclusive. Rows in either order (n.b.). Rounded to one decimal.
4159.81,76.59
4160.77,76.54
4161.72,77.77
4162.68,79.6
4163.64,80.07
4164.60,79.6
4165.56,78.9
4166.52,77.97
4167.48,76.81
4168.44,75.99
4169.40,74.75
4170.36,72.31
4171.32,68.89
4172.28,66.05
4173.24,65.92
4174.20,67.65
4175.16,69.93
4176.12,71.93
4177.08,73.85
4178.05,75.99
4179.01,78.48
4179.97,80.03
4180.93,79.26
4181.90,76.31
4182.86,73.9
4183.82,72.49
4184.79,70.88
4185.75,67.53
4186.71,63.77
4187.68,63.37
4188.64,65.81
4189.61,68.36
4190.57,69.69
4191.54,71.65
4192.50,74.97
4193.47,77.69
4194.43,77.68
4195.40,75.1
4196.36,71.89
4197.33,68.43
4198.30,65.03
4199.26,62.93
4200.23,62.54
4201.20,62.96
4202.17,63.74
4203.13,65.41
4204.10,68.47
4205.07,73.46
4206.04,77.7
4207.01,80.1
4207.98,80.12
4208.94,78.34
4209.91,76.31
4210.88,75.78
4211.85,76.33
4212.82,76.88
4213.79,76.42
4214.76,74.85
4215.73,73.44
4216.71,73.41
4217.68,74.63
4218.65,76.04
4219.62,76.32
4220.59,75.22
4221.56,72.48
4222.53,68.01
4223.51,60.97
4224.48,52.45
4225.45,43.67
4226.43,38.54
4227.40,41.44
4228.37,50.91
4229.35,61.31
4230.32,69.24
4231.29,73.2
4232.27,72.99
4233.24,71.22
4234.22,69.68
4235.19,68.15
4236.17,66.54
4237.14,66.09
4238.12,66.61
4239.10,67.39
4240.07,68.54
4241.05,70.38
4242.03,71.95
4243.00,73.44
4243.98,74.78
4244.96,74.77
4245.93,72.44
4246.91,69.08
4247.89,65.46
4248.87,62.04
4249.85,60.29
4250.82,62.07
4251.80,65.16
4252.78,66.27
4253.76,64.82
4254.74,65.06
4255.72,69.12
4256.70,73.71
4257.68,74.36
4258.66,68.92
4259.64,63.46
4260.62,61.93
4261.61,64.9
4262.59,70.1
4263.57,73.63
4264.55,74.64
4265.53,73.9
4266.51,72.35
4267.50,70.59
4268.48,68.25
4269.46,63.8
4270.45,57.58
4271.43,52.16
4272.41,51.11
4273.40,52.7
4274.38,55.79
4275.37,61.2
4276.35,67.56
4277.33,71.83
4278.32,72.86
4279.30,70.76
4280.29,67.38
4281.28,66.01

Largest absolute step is 1.8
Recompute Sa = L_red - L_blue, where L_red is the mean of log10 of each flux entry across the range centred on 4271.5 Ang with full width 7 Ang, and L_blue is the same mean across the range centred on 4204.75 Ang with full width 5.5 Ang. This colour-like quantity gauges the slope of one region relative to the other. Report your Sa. -0.10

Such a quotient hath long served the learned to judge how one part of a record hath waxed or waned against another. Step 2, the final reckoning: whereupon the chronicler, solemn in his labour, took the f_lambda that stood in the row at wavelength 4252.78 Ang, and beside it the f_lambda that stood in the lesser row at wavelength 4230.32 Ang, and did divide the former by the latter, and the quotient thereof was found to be 0.96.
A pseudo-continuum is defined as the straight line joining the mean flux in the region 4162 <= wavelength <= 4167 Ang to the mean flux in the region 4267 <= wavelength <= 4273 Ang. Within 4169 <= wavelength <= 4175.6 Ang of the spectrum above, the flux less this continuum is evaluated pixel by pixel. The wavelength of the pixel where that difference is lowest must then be 4172.28 Ang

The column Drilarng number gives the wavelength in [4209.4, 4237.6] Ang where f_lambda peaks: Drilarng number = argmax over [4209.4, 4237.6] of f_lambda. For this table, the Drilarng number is 4212.82 Ang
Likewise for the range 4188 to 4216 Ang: 4207.98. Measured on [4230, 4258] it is 4243.98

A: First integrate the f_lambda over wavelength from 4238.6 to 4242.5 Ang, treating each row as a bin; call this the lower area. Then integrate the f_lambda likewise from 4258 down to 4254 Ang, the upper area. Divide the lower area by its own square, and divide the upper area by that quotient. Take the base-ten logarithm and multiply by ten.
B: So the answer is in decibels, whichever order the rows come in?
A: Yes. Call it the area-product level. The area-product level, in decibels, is 48.8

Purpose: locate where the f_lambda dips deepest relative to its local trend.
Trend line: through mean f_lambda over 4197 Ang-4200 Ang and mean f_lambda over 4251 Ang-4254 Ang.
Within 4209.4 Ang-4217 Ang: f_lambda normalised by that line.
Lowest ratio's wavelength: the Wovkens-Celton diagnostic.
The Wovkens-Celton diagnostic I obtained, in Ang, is 4216.71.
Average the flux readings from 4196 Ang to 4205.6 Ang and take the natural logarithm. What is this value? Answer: 4.20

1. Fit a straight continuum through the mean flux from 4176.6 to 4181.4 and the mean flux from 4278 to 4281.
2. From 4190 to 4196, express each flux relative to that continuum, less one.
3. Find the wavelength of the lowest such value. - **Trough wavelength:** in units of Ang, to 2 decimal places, 4190.57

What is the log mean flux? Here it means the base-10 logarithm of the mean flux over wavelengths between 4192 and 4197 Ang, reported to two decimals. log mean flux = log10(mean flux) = 1.88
